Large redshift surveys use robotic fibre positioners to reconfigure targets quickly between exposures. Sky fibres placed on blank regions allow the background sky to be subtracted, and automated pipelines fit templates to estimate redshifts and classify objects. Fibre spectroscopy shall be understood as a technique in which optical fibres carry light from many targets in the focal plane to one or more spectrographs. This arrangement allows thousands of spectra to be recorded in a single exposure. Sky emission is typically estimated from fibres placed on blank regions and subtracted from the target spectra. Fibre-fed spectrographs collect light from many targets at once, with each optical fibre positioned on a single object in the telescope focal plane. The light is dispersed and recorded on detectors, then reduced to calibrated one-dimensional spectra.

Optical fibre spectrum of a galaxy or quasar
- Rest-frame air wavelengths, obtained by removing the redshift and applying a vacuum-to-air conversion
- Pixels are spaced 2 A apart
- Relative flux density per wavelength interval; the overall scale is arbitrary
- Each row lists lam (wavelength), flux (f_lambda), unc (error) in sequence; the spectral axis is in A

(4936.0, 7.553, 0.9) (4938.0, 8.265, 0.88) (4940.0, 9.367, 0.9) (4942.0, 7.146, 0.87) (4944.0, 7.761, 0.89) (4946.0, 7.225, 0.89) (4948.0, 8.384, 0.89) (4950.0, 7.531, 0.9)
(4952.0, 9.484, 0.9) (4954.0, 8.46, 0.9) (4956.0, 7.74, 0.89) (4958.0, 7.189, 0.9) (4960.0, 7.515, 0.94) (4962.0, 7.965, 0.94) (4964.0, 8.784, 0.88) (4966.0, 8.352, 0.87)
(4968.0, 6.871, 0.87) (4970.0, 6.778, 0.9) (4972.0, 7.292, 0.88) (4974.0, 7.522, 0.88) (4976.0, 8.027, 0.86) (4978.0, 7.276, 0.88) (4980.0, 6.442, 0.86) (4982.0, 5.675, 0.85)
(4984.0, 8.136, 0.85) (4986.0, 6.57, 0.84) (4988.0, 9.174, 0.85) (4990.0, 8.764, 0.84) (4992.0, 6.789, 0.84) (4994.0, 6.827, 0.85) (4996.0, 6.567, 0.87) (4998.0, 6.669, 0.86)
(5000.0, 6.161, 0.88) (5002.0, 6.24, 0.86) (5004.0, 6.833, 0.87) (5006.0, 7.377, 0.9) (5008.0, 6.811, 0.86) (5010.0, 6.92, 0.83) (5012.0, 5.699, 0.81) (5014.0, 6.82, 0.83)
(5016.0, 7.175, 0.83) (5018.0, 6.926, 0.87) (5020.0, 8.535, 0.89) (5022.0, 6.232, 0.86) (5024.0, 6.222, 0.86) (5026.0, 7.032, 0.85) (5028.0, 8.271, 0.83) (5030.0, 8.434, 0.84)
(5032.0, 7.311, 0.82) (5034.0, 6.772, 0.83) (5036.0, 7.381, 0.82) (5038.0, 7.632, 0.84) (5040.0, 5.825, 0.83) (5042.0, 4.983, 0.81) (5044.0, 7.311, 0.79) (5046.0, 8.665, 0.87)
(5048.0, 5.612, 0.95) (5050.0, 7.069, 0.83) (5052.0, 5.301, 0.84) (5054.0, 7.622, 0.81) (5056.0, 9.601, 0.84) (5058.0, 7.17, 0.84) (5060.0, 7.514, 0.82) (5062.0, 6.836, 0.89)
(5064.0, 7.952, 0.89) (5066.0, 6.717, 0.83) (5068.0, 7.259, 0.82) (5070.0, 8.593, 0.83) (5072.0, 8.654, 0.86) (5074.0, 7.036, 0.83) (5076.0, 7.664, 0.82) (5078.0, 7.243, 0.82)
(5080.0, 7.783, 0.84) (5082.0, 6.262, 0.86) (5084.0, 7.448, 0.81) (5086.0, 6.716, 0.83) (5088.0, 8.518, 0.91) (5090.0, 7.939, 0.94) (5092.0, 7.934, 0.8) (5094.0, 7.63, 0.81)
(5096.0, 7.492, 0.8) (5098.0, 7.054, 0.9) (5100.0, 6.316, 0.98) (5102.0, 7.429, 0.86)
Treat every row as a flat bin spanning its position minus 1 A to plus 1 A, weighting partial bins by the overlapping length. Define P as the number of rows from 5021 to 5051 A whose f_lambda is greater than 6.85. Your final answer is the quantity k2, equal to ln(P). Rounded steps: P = 9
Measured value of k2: 2.20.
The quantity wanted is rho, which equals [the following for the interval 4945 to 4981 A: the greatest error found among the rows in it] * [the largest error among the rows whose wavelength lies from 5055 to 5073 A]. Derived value 0.837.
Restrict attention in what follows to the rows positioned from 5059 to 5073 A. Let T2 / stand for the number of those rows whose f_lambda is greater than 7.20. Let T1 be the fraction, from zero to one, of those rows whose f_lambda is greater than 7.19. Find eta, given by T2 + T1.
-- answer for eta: 5.7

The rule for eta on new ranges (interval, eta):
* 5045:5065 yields 5.5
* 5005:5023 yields 2.2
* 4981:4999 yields 3.3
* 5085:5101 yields 5.6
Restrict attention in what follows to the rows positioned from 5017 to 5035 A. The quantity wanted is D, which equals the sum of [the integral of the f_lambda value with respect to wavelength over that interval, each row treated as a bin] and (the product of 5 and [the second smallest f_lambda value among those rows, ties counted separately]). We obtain 163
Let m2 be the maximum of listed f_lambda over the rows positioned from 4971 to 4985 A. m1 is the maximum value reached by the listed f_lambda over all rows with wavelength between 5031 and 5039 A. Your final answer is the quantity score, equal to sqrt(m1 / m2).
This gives 0.97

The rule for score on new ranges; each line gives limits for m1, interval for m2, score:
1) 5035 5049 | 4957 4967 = 0.99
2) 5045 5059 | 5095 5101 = 1.13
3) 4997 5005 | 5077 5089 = 0.90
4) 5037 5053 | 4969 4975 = 1.07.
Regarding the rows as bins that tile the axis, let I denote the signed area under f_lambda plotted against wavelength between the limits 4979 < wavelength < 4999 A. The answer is 143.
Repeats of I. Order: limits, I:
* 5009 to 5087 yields 560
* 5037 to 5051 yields 94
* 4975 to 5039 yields 455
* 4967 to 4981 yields 100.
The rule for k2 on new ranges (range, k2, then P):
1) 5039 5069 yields 2.20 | 9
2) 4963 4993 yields 2.30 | 10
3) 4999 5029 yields 1.95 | 7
